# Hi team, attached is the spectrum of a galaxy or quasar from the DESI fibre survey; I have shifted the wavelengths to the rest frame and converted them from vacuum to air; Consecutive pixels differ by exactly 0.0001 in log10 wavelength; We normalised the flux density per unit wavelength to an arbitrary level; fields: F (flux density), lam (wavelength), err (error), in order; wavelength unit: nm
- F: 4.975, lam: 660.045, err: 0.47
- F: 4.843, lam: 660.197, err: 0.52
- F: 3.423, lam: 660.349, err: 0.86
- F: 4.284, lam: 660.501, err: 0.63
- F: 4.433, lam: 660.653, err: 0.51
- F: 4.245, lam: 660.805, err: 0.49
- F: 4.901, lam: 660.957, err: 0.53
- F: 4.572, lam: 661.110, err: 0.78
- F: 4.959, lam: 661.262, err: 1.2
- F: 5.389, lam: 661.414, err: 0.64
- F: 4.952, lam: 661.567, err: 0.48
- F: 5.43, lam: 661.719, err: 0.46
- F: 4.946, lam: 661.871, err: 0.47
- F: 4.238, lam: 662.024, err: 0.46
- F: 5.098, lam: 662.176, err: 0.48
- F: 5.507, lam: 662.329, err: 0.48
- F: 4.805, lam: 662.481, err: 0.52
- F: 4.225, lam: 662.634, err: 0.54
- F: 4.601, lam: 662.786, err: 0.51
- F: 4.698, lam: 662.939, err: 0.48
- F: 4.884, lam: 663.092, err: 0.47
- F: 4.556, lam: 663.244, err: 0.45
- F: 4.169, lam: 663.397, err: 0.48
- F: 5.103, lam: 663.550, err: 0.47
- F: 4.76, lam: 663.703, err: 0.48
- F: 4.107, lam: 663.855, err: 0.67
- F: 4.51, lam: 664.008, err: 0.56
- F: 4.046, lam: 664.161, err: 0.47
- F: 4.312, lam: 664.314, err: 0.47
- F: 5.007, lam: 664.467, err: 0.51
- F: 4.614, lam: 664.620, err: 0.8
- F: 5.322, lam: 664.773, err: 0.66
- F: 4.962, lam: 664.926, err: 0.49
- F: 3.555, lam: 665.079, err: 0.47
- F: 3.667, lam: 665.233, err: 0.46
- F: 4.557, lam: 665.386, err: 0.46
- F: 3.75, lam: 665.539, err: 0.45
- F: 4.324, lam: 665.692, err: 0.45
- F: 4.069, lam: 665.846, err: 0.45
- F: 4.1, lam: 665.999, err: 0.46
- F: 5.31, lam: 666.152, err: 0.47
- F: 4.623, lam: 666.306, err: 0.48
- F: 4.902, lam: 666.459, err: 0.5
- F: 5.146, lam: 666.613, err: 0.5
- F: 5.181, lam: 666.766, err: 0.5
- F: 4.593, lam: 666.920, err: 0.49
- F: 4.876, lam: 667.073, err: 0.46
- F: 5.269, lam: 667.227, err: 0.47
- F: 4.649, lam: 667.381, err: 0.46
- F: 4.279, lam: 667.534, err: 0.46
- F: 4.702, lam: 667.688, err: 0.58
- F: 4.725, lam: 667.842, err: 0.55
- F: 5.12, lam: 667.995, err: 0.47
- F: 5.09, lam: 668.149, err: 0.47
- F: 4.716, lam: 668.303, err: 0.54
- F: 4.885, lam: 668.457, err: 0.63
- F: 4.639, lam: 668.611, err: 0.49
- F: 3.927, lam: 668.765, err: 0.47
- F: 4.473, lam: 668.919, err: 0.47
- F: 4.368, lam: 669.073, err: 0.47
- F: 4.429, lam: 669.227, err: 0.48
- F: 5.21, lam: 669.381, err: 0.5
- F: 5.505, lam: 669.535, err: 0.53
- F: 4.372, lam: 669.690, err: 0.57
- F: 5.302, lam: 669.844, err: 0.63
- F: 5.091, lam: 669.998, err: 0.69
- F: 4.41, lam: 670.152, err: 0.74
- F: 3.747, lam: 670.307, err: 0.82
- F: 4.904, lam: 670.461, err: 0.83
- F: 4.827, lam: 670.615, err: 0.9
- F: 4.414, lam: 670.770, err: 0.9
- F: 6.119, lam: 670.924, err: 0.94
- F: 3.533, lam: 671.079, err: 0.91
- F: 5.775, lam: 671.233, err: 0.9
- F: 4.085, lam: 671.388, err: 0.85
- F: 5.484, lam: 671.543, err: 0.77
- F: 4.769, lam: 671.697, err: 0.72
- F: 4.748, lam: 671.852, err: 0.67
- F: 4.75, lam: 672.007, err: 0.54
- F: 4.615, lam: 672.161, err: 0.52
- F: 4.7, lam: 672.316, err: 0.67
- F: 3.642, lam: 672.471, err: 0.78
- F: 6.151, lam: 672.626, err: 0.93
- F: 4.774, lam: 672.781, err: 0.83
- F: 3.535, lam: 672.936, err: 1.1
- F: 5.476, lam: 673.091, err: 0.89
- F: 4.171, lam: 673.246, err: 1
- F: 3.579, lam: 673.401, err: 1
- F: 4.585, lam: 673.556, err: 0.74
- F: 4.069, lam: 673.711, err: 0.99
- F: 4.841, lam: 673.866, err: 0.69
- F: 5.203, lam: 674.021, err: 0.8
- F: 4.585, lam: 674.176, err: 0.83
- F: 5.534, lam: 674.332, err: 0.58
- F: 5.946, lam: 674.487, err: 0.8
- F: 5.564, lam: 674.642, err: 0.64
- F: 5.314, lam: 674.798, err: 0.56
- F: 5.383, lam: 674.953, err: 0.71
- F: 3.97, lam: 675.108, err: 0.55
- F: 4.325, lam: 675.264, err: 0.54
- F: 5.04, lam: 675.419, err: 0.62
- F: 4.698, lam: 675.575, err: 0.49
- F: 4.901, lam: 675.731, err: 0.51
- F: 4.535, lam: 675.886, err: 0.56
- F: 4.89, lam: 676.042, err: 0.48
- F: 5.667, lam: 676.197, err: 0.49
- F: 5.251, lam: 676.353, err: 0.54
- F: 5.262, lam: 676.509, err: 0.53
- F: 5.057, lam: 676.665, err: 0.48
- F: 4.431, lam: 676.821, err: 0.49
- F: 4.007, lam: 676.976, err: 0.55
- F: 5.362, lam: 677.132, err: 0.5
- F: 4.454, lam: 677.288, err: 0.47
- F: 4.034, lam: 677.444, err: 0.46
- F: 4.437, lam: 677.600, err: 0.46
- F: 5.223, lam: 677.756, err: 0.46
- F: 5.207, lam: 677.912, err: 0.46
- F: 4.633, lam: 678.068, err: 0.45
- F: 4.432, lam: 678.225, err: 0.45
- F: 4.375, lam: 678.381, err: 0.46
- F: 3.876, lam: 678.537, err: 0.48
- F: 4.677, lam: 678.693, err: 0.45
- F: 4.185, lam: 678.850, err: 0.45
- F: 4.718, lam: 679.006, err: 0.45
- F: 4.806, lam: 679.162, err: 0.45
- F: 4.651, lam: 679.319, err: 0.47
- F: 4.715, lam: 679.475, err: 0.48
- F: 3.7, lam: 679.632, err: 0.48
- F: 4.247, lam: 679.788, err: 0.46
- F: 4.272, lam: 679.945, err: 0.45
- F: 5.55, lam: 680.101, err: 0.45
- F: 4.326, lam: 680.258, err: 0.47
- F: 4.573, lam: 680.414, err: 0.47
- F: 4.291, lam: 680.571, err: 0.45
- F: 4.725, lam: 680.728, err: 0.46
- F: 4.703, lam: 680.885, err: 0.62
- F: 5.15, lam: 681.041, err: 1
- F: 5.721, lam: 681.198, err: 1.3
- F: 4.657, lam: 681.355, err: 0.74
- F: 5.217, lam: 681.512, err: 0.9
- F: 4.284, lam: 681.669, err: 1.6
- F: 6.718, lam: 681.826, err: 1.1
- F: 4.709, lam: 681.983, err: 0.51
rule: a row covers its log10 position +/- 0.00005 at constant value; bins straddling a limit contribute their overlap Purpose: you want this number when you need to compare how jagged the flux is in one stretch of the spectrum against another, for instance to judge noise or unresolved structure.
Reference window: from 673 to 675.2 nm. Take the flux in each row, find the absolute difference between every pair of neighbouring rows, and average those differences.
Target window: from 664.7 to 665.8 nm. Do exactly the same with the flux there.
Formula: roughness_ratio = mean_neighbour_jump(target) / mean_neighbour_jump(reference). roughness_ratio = 1.0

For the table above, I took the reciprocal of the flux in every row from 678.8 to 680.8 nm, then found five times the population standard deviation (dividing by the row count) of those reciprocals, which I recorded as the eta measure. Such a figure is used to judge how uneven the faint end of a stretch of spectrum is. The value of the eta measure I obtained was 0.102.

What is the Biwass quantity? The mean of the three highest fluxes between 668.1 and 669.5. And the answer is 5.1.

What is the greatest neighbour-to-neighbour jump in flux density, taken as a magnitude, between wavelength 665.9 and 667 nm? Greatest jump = 1.2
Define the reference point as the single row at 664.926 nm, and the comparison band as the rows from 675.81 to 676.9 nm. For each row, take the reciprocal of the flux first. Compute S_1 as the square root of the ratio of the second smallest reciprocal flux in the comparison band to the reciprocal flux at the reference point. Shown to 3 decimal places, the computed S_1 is 0.971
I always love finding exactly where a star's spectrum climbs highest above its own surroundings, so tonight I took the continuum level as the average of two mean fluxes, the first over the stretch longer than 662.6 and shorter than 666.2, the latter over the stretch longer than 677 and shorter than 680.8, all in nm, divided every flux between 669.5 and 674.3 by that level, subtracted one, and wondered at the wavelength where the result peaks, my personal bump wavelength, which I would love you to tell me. 672.626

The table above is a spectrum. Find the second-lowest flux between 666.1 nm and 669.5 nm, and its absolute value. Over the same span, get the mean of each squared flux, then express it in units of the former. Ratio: 5.4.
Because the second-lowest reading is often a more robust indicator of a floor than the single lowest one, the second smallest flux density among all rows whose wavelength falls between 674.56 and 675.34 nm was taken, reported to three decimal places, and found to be 4.325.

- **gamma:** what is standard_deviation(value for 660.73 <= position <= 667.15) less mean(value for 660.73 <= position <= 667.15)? -4.17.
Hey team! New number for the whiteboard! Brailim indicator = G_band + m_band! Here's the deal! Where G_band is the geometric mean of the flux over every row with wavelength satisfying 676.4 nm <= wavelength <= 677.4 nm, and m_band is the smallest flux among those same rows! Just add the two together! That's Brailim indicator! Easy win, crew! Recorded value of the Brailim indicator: 8.7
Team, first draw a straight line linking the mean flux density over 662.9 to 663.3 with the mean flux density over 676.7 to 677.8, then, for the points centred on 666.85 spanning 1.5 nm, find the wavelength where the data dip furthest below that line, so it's 667.534 nm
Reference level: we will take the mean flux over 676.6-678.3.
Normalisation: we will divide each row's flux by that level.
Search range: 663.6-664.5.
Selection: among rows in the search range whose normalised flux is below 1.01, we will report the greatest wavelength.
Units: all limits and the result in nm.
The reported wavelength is 664.314 nm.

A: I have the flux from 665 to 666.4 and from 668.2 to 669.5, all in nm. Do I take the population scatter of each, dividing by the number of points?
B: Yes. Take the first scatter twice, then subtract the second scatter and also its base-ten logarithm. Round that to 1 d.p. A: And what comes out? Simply 1.1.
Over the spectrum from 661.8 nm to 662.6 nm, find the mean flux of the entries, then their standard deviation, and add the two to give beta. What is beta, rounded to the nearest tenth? 5.3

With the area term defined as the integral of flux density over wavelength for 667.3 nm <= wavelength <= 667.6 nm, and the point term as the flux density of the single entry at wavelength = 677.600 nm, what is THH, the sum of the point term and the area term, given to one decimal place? 5.8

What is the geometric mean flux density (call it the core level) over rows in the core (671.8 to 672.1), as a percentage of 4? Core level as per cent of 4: 119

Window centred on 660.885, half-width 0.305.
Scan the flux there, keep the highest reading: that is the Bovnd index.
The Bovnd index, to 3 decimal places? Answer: 4.901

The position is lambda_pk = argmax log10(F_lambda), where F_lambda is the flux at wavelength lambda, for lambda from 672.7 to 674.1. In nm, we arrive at 673.091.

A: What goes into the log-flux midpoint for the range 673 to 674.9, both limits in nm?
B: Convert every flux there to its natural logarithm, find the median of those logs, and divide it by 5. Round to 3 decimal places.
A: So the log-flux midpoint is 0.323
